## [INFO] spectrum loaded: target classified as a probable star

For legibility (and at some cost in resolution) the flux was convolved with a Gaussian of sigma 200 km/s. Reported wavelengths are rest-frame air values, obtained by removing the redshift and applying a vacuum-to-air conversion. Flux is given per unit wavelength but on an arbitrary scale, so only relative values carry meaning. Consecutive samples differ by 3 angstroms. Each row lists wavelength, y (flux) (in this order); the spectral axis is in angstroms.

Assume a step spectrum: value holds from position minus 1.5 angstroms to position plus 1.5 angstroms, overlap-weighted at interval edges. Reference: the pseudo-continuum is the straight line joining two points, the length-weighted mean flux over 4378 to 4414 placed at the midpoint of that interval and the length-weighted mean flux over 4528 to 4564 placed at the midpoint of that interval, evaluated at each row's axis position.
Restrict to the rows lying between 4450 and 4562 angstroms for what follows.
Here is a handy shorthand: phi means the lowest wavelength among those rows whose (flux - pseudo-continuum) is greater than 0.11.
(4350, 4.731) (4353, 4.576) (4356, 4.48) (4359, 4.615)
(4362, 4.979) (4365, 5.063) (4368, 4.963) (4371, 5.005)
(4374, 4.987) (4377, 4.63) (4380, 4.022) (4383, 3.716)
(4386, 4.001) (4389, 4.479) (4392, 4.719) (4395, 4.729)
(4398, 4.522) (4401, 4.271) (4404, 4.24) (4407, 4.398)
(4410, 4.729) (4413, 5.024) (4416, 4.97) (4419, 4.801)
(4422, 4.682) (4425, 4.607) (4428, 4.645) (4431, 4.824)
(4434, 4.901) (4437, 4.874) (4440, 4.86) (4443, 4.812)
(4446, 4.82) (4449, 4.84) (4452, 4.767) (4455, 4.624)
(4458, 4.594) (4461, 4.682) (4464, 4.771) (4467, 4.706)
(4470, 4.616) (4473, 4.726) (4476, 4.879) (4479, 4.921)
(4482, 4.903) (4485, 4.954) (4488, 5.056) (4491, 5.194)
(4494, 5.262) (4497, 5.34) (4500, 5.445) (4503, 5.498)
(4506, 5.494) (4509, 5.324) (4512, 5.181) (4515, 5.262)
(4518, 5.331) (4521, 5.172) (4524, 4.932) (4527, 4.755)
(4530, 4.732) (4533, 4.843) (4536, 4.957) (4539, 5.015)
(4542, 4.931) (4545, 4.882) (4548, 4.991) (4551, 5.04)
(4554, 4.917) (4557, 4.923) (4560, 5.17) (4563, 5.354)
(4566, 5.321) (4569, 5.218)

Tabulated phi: 4452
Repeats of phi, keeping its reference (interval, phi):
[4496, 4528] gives 4497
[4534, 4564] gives 4560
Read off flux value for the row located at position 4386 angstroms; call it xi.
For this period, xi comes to 4.001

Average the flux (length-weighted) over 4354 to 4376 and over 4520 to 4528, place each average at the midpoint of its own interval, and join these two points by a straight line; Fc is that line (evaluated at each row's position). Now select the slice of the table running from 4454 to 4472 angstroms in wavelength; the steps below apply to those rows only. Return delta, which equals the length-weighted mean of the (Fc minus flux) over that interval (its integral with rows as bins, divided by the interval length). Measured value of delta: 0.25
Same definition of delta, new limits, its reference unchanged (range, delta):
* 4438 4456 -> 0.11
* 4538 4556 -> 0.01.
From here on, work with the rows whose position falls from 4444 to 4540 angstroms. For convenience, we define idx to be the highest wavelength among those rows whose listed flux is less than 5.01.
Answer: 4536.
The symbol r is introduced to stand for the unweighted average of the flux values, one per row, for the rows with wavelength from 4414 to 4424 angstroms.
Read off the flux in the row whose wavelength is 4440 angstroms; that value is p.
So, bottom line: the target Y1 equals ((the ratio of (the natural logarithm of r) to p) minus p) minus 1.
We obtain -5.54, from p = 4.86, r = 4.8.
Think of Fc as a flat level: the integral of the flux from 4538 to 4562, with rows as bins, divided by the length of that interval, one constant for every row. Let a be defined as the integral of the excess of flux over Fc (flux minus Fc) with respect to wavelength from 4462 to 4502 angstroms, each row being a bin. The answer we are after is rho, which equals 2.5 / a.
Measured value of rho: -11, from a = 0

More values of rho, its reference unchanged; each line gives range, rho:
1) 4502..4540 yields 1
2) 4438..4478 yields 0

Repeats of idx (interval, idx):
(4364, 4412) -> 4410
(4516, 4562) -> 4557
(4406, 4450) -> 4449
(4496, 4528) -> 4527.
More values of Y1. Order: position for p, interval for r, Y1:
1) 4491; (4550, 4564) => -5.88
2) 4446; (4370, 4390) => -5.51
